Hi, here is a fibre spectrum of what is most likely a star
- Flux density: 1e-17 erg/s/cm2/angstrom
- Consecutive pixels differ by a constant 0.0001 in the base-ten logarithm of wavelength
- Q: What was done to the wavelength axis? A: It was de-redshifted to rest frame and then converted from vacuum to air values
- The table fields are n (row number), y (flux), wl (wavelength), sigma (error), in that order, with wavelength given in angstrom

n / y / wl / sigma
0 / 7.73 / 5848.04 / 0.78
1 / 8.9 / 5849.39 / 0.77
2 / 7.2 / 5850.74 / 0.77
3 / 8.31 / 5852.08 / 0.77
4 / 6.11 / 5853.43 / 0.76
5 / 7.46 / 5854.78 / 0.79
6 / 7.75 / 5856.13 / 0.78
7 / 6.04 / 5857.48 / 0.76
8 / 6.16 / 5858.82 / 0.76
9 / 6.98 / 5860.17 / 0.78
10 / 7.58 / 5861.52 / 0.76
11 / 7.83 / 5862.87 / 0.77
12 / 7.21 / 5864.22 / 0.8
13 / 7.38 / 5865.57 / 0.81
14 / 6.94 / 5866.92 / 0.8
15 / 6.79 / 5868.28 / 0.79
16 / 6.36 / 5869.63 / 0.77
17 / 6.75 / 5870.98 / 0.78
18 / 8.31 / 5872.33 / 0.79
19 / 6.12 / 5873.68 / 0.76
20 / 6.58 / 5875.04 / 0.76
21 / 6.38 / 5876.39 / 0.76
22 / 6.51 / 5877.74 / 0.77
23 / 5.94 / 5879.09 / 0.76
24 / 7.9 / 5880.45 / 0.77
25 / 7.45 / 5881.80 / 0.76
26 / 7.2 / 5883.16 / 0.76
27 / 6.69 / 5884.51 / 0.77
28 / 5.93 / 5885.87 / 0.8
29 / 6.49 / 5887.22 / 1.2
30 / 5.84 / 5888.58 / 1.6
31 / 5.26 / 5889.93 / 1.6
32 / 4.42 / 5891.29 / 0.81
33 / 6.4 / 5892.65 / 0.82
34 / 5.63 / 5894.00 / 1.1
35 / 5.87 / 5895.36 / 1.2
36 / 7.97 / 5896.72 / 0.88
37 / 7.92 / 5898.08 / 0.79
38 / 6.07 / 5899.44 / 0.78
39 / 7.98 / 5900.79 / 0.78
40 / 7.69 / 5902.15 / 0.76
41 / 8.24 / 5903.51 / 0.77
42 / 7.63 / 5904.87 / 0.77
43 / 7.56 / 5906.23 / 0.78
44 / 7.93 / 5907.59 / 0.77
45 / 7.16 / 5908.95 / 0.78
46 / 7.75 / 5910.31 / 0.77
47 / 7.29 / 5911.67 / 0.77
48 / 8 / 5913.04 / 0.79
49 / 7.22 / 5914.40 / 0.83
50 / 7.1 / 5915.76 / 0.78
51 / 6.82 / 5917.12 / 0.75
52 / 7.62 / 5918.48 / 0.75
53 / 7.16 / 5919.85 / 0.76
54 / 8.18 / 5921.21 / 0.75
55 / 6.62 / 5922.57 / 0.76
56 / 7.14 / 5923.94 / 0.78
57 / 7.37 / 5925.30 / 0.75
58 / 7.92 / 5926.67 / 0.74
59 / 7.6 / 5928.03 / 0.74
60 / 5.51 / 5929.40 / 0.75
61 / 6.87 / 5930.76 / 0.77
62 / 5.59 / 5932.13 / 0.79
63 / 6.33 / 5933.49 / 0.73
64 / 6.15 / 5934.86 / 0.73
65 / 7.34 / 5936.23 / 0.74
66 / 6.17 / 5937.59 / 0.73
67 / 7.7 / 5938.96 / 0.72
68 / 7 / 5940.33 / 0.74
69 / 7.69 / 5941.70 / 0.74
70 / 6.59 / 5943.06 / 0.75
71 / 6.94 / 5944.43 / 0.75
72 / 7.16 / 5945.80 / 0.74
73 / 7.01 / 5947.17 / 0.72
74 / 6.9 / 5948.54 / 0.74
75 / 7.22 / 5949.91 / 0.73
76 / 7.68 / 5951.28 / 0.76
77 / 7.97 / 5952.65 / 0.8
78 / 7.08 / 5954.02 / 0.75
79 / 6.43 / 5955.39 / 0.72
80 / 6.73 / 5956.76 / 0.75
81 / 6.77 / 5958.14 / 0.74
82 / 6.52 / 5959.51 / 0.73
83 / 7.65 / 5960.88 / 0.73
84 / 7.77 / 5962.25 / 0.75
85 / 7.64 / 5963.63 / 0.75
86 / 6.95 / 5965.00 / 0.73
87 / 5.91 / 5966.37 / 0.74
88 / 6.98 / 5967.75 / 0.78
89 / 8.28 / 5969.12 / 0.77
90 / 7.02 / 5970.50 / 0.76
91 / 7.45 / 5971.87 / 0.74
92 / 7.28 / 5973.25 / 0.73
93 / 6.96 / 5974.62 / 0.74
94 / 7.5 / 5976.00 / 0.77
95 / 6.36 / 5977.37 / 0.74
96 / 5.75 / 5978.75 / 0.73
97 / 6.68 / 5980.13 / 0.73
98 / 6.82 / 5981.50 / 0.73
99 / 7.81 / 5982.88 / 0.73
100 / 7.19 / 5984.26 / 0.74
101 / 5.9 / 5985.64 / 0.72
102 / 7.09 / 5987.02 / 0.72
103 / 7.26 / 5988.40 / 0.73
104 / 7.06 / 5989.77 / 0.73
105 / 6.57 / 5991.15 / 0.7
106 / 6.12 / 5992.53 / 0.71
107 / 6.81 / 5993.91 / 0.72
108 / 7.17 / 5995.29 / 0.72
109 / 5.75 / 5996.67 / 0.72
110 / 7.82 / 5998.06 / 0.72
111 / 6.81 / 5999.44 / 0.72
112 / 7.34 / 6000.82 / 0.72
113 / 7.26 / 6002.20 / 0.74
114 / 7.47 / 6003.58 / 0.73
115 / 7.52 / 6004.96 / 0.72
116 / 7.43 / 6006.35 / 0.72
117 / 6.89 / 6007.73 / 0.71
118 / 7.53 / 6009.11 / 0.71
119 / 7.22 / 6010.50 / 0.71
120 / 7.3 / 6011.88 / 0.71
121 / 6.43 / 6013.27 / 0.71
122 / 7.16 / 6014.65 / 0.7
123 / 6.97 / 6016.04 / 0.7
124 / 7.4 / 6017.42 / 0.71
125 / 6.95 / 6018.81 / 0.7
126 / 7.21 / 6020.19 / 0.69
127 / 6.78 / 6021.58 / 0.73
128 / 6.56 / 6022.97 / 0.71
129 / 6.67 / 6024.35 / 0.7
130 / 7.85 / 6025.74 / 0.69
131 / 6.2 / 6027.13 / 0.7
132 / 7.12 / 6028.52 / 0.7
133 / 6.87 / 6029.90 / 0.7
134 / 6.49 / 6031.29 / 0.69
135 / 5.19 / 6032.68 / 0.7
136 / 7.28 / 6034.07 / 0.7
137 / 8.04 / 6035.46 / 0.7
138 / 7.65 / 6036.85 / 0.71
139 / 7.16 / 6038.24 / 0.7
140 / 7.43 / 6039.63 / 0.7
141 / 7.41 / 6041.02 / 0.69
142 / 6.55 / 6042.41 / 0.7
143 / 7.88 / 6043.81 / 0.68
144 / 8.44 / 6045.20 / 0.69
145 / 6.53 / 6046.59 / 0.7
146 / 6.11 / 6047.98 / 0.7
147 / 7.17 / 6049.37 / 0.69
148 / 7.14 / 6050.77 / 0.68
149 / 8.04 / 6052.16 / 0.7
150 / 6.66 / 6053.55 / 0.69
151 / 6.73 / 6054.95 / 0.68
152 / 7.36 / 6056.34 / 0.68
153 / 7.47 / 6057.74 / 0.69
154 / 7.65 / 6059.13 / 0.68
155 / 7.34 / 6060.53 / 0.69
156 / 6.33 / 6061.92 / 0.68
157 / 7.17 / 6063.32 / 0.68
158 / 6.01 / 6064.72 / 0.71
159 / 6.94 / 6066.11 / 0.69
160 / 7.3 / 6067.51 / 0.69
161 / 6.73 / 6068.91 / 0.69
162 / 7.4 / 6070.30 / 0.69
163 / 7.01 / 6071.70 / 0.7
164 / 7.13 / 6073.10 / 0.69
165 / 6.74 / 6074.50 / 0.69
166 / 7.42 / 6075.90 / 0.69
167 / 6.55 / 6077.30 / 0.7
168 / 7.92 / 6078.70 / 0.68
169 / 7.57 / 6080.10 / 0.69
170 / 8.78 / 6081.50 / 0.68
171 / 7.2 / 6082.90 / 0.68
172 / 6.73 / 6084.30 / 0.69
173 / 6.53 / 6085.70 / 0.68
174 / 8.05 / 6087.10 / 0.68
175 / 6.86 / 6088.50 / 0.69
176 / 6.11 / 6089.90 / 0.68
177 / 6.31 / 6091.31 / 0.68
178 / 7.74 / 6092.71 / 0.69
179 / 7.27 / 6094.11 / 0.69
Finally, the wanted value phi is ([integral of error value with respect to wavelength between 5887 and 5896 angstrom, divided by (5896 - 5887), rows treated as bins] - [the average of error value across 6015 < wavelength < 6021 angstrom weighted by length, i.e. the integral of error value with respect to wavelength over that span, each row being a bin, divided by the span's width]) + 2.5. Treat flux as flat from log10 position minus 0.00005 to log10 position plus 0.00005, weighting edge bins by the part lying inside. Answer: 2.99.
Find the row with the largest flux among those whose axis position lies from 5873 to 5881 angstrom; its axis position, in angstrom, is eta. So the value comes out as 5880.45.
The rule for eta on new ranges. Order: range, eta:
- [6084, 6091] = 6087.10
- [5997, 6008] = 5998.06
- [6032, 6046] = 6045.20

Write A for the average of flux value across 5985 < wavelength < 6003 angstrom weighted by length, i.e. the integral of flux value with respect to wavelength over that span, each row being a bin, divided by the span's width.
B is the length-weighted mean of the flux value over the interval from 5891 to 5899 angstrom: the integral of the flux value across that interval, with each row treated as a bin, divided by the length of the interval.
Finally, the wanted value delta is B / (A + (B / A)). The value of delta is 0.828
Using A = 6.9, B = 6.45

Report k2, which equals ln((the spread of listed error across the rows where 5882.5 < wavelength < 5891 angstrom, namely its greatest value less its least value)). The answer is -0.2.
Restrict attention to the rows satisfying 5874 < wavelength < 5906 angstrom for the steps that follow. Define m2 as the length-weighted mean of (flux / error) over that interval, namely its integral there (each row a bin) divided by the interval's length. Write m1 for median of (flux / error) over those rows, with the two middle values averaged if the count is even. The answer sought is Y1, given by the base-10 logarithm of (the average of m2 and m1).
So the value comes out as 0.91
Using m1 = 8.45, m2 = 8.0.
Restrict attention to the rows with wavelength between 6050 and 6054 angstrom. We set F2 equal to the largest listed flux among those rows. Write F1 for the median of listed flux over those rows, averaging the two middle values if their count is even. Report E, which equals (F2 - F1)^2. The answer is 0.81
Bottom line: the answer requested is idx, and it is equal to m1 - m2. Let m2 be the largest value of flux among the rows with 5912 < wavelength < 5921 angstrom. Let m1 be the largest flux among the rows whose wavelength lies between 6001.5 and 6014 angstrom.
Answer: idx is -0.47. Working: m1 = 7.53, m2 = 8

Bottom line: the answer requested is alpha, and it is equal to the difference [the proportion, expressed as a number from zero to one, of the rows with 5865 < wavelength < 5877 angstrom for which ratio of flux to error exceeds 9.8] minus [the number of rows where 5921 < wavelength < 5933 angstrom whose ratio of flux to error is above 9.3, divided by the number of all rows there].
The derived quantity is -0.33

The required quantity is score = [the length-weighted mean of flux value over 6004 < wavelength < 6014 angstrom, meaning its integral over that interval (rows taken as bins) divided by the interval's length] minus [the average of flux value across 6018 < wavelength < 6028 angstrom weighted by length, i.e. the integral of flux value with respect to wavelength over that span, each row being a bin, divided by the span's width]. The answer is 0.30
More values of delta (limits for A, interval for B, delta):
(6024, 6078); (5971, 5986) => 0.859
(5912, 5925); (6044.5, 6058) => 0.863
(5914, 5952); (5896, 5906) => 0.941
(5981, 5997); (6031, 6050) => 0.904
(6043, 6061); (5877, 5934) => 0.845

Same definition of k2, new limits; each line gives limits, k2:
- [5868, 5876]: -3.5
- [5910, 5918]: -2.5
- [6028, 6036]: -4.6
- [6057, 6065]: -3.5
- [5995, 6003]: -3.9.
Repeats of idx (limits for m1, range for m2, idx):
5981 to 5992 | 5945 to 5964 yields -0.16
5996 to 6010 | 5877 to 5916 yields -0.42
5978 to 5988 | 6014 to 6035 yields -0.04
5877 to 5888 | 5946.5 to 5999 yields -0.38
